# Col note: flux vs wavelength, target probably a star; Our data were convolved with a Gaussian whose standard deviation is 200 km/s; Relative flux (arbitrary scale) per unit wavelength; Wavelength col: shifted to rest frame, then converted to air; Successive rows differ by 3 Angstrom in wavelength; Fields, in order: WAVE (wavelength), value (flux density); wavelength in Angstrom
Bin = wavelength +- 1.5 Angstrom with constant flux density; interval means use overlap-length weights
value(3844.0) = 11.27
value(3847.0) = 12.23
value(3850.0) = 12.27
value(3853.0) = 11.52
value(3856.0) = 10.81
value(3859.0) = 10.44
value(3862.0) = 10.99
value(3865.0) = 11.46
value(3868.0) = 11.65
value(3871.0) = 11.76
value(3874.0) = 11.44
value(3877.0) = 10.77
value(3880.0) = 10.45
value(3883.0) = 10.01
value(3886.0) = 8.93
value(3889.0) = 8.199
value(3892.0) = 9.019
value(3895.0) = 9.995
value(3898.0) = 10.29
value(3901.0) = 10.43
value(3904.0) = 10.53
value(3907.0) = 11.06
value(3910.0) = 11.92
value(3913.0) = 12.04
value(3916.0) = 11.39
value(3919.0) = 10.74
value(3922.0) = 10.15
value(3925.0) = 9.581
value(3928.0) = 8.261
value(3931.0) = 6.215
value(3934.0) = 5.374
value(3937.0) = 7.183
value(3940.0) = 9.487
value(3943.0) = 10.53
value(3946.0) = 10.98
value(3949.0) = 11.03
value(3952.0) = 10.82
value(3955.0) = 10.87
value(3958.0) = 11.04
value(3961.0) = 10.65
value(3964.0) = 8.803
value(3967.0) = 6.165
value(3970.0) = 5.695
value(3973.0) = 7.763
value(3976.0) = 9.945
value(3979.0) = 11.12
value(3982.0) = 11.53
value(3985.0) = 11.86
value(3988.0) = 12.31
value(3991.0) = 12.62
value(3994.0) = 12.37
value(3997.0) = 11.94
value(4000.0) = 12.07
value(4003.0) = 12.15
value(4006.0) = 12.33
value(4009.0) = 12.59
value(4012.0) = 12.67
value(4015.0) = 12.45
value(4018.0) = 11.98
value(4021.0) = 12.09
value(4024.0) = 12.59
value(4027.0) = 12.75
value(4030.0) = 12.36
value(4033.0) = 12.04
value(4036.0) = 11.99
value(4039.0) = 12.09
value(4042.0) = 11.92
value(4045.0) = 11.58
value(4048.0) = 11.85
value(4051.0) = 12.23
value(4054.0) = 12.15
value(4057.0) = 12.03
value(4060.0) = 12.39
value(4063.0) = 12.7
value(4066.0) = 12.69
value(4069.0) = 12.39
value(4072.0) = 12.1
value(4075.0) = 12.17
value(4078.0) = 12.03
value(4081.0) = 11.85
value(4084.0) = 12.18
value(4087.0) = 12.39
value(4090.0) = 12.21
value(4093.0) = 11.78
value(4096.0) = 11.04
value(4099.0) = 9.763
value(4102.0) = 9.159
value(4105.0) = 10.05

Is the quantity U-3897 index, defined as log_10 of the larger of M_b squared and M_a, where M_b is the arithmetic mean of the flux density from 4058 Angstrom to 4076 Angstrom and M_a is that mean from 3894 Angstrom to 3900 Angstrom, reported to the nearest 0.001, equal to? 2.187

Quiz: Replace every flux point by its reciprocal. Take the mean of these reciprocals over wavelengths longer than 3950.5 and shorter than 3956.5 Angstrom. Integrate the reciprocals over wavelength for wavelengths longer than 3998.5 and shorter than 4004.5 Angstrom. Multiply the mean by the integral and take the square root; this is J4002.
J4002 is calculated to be 0.214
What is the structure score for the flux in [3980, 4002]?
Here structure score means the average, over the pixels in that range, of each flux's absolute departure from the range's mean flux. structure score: 0.29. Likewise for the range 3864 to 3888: 0.77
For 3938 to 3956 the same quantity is 0.41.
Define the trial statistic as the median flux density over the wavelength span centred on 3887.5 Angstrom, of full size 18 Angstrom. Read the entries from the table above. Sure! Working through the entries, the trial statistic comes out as 9.5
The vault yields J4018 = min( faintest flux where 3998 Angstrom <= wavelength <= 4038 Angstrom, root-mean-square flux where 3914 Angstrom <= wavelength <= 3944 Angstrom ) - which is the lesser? 9.1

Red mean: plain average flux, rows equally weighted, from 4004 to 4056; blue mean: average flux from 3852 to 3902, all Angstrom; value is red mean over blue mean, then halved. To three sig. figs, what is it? 0.583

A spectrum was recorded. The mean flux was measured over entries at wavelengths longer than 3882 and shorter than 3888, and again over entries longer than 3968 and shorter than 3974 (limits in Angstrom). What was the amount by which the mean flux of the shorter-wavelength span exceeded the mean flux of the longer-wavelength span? 2.7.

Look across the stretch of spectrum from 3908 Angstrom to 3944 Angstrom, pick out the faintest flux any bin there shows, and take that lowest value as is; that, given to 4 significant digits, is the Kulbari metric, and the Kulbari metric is 5.374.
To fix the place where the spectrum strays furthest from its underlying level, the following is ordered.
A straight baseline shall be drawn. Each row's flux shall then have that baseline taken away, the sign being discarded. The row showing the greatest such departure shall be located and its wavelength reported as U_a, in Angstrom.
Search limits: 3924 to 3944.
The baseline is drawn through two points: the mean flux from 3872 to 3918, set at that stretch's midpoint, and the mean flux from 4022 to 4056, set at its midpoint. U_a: 3934.0 Angstrom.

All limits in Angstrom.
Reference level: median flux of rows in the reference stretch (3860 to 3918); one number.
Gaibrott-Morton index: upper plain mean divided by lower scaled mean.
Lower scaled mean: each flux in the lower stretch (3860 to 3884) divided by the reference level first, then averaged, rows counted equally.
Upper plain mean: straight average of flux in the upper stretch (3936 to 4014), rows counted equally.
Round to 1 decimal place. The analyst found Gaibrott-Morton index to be 10.4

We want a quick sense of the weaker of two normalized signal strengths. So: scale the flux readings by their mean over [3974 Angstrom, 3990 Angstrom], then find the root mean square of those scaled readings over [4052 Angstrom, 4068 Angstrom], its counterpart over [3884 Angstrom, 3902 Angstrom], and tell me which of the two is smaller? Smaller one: 0.84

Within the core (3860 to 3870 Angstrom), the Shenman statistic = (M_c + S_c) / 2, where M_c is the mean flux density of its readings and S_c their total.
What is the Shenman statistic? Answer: 22.7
